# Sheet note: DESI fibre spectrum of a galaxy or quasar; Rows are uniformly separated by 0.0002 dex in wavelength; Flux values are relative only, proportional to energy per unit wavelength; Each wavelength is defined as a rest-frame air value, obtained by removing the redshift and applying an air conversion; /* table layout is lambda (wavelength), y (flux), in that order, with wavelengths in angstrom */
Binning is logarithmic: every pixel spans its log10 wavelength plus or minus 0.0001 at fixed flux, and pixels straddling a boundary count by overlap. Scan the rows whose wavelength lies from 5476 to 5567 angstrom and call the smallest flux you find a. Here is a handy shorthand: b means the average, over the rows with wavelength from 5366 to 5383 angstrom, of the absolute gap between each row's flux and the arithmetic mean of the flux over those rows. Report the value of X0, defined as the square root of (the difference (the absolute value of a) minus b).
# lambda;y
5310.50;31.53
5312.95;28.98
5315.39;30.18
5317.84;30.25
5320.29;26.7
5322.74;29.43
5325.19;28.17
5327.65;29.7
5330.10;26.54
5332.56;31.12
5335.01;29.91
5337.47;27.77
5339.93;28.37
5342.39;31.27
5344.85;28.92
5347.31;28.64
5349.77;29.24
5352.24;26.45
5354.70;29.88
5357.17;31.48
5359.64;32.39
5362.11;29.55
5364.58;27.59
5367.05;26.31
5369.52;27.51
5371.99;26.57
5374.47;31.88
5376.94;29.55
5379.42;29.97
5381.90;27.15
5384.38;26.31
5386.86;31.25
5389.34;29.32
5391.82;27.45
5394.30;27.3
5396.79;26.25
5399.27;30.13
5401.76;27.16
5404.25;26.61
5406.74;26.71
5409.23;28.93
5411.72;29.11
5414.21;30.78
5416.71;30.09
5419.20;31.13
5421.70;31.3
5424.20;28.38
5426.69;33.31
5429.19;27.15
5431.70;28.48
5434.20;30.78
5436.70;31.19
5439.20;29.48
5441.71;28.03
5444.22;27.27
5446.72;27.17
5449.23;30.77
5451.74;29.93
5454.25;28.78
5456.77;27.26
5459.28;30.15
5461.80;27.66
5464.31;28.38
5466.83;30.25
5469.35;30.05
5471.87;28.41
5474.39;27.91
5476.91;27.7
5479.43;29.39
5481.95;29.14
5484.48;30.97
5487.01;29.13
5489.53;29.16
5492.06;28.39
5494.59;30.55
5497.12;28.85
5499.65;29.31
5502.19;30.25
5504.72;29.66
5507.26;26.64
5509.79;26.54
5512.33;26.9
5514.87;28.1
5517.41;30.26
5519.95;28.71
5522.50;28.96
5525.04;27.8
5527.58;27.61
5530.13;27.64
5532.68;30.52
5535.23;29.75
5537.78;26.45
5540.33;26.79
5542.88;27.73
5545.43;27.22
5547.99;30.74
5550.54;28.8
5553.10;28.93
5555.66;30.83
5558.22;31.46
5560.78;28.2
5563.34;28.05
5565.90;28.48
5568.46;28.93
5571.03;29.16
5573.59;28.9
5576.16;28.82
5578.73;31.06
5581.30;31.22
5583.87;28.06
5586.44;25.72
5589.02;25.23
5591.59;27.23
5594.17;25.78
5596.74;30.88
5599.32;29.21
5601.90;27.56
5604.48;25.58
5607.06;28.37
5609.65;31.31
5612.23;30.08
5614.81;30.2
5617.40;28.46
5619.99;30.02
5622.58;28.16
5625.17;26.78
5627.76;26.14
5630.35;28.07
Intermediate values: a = 26.45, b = 1.8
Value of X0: 4.97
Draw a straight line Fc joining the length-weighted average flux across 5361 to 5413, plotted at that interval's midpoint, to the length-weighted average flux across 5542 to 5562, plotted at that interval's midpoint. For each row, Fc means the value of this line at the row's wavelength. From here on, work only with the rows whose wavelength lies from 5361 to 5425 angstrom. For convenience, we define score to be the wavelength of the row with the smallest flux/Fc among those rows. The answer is 5396.79 angstrom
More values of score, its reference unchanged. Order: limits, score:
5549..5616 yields 5589.02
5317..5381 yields 5367.05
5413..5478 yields 5446.72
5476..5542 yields 5537.78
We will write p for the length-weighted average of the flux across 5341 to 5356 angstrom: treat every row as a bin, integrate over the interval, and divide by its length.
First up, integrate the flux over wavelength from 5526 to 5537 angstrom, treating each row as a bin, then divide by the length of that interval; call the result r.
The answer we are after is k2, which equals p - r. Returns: 0.34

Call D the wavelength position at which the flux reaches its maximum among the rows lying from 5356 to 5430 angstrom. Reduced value 5426.69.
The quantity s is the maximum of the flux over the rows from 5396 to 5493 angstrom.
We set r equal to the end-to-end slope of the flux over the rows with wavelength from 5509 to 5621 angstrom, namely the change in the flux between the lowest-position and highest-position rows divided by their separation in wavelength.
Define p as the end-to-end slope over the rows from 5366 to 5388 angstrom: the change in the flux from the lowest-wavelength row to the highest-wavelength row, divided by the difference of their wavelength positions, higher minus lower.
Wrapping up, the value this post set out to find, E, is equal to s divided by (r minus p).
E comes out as -153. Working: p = 0.25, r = 0.03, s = 33.31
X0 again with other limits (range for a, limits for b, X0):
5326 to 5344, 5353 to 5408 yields 4.97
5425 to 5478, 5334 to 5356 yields 5.11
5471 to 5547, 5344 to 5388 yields 4.98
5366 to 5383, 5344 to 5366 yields 5.00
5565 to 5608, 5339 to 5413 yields 4.87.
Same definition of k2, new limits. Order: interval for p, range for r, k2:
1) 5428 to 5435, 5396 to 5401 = 0.38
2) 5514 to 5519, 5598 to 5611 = 0.84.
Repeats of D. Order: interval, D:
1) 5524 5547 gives 5532.68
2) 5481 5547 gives 5484.48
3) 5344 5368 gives 5359.64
